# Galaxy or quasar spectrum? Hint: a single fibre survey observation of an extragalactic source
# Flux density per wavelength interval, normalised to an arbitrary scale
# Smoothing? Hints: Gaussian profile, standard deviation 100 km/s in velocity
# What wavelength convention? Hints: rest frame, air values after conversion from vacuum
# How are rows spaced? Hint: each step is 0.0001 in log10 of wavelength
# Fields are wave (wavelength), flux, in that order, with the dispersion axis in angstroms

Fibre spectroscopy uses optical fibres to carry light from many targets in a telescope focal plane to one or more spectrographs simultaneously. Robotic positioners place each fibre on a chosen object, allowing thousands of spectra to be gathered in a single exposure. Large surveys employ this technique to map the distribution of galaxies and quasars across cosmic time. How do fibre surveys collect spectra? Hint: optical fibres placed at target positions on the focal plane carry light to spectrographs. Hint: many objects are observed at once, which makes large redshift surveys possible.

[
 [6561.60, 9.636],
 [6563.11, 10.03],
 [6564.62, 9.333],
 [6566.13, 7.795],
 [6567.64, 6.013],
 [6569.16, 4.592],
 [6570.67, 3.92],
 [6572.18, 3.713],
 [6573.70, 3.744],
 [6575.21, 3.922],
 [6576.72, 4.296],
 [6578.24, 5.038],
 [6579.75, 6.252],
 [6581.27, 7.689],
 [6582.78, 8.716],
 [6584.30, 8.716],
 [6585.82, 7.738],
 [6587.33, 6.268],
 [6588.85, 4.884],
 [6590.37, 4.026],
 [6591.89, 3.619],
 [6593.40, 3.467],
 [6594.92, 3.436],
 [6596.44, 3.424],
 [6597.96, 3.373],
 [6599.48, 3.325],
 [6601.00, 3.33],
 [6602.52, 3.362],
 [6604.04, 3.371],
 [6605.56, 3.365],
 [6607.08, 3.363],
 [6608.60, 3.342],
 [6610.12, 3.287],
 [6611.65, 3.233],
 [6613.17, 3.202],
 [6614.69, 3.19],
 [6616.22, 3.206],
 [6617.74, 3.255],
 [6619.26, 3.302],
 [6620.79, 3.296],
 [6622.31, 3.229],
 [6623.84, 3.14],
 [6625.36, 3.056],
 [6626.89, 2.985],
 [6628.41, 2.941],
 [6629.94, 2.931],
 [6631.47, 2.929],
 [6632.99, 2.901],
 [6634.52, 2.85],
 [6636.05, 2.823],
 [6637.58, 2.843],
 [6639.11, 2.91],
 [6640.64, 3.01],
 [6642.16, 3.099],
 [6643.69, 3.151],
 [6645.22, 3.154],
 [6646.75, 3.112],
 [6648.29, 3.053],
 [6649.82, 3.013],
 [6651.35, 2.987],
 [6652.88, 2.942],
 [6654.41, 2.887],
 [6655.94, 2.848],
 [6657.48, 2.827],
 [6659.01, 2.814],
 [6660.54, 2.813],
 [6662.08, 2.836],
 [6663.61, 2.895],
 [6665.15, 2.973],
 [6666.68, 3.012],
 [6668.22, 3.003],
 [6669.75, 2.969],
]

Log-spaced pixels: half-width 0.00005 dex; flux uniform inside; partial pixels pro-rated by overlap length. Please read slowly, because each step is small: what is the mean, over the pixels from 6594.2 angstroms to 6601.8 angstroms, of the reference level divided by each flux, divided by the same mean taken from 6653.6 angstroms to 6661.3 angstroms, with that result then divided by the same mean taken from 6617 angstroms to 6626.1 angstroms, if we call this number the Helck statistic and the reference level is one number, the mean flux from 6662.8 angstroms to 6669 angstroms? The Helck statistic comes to 0.91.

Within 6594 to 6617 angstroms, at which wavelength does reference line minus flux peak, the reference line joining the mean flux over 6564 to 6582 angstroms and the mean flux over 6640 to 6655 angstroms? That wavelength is 6594.92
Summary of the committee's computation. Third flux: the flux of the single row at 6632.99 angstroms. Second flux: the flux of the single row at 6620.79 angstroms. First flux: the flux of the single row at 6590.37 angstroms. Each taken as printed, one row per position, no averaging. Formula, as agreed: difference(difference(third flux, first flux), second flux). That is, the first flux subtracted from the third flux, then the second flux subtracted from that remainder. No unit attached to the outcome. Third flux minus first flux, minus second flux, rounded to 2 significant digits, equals -4.4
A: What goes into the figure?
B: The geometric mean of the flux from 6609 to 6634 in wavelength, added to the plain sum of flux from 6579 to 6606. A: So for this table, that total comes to 91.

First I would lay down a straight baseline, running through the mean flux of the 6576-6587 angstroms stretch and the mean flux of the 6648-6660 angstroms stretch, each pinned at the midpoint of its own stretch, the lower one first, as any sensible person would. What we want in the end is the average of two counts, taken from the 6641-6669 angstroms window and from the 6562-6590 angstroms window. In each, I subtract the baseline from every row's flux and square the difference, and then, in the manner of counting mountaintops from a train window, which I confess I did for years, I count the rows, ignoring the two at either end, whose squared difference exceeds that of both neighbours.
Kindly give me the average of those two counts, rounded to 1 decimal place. 1.0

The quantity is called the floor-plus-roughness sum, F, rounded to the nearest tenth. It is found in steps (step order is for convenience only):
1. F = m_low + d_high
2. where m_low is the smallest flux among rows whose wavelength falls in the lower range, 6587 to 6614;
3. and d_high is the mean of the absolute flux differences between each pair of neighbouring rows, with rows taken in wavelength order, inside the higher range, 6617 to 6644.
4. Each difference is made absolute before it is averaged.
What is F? 3.3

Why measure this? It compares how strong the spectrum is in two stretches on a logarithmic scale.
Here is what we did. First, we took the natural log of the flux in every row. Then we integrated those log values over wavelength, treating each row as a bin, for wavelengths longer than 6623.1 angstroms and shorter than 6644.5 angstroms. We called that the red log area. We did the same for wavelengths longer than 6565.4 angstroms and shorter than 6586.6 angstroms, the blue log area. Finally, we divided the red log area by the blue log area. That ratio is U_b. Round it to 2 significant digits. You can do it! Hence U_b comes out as 0.64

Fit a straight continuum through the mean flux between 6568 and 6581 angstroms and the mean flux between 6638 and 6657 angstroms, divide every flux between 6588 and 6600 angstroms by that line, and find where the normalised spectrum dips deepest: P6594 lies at 6599.48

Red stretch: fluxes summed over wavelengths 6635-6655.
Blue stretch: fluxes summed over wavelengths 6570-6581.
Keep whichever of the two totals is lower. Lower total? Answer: 30.9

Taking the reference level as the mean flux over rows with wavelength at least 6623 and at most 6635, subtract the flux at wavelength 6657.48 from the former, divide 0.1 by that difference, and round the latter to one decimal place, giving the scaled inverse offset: 0.7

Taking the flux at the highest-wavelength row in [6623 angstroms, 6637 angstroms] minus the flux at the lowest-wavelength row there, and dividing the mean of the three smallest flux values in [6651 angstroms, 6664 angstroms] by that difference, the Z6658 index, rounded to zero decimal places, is -9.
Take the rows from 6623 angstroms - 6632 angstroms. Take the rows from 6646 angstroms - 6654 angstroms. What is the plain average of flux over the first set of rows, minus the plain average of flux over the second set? 0.0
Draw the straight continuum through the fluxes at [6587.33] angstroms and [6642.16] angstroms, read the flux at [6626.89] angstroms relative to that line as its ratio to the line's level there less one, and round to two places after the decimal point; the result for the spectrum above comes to -0.25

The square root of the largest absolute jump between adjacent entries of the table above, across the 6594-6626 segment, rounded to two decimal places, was 0.30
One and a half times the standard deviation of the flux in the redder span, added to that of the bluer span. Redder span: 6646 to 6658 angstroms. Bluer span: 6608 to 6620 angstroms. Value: 0.2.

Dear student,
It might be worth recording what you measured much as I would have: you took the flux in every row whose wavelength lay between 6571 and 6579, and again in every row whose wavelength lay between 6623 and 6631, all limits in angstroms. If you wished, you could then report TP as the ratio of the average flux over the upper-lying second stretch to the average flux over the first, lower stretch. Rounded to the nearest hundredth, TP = 0.73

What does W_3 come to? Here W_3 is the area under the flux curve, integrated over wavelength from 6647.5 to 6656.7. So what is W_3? 27.2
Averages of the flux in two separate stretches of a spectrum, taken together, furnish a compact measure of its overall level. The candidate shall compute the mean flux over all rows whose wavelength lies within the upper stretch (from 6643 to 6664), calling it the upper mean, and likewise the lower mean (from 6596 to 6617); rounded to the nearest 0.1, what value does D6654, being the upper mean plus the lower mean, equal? 6.3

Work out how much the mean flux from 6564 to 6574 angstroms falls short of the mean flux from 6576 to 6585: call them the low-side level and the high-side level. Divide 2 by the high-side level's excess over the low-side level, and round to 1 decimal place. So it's 1.7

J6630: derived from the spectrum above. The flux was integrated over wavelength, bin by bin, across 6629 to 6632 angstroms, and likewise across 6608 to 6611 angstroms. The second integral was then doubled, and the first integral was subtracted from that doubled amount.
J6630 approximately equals 11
